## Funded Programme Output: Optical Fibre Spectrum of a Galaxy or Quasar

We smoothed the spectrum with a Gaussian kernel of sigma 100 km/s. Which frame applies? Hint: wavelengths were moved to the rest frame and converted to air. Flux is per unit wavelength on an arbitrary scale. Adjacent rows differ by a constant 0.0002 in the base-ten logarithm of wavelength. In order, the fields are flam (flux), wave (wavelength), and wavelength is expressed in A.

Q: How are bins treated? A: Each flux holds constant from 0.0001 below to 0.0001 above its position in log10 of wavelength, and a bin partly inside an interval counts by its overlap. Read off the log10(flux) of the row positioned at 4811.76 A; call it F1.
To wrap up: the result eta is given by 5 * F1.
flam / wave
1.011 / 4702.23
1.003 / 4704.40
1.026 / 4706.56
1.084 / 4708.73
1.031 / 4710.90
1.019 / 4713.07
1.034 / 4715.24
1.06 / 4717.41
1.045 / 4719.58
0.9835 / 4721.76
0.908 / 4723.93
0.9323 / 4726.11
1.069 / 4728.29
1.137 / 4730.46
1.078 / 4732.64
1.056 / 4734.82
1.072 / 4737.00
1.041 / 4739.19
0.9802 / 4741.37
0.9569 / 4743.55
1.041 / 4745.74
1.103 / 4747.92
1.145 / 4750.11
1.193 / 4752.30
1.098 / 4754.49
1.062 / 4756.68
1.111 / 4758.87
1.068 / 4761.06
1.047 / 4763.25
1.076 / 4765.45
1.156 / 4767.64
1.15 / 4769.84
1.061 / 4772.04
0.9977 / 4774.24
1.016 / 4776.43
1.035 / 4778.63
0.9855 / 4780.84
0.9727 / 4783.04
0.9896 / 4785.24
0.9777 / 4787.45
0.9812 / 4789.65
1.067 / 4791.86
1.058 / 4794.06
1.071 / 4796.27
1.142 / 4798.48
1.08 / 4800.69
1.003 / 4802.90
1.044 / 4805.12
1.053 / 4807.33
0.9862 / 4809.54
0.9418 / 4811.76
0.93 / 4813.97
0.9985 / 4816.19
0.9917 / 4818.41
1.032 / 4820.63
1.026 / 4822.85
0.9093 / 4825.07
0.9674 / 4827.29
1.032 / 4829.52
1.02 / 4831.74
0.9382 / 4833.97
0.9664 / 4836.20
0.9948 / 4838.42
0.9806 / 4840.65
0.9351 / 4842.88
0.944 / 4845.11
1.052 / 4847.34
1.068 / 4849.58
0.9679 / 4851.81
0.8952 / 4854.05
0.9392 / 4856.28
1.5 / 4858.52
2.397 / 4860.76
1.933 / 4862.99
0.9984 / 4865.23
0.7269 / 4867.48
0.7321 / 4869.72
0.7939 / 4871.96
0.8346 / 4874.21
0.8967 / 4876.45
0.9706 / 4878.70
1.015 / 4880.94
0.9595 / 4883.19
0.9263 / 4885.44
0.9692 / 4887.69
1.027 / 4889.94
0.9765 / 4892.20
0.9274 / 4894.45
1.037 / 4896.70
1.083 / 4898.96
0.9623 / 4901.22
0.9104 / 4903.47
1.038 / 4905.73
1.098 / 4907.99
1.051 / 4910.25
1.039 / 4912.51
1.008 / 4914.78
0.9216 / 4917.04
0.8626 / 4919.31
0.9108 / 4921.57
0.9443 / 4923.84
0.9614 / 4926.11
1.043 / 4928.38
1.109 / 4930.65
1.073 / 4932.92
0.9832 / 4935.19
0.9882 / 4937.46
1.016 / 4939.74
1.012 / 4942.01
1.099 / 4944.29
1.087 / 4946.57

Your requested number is -0.13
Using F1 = -0.026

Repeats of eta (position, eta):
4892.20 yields -0.05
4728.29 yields 0.14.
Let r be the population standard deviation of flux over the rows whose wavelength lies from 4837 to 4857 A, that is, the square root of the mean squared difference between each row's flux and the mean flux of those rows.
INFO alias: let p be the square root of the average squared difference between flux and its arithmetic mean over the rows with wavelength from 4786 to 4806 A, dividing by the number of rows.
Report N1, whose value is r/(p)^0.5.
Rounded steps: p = 0.050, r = 0.053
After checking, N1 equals 0.24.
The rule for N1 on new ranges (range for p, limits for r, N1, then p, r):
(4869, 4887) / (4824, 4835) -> 0.16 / 0.091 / 0.047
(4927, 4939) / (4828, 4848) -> 0.18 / 0.049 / 0.040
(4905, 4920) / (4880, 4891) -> 0.13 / 0.076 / 0.037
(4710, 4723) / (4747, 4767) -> 0.28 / 0.024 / 0.043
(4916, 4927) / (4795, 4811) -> 0.26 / 0.034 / 0.048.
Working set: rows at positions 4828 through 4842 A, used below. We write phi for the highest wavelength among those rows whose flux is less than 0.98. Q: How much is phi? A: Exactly 4836.20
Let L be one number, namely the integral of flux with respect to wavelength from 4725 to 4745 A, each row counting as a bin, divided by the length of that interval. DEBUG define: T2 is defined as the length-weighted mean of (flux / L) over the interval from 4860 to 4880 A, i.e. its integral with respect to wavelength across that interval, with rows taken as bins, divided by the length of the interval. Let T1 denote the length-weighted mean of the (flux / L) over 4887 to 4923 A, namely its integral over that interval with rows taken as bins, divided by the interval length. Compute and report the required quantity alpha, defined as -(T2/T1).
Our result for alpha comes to -1.13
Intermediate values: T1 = 0.955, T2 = 1.08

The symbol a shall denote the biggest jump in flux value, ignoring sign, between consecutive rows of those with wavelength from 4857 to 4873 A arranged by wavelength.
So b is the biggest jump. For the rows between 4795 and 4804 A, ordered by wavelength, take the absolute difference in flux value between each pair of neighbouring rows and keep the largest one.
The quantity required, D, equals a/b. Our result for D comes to 12.1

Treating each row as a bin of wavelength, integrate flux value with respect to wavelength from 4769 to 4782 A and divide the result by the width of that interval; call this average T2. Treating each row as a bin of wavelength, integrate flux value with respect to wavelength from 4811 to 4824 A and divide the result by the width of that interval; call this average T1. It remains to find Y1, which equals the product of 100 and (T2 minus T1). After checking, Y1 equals 5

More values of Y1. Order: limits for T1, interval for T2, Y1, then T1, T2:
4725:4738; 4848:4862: 24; 1.06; 1.29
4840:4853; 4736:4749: 4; 0.99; 1.03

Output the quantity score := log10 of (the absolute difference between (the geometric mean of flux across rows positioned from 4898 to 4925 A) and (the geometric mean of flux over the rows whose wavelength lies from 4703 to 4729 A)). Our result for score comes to -1.5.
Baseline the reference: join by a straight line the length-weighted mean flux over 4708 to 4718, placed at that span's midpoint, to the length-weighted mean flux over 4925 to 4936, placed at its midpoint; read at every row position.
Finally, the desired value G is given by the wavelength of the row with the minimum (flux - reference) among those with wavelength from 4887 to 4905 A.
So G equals 4903.47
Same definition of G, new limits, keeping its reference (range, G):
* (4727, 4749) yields 4743.55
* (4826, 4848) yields 4842.88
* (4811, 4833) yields 4825.07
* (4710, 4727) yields 4723.93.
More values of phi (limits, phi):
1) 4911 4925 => 4923.84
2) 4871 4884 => 4883.19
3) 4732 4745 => 4743.55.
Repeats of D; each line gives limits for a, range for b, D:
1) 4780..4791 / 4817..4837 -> 0.1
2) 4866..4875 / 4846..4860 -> 0.1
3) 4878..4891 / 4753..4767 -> 1.2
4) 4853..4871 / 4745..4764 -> 9.8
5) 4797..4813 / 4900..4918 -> 0.6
